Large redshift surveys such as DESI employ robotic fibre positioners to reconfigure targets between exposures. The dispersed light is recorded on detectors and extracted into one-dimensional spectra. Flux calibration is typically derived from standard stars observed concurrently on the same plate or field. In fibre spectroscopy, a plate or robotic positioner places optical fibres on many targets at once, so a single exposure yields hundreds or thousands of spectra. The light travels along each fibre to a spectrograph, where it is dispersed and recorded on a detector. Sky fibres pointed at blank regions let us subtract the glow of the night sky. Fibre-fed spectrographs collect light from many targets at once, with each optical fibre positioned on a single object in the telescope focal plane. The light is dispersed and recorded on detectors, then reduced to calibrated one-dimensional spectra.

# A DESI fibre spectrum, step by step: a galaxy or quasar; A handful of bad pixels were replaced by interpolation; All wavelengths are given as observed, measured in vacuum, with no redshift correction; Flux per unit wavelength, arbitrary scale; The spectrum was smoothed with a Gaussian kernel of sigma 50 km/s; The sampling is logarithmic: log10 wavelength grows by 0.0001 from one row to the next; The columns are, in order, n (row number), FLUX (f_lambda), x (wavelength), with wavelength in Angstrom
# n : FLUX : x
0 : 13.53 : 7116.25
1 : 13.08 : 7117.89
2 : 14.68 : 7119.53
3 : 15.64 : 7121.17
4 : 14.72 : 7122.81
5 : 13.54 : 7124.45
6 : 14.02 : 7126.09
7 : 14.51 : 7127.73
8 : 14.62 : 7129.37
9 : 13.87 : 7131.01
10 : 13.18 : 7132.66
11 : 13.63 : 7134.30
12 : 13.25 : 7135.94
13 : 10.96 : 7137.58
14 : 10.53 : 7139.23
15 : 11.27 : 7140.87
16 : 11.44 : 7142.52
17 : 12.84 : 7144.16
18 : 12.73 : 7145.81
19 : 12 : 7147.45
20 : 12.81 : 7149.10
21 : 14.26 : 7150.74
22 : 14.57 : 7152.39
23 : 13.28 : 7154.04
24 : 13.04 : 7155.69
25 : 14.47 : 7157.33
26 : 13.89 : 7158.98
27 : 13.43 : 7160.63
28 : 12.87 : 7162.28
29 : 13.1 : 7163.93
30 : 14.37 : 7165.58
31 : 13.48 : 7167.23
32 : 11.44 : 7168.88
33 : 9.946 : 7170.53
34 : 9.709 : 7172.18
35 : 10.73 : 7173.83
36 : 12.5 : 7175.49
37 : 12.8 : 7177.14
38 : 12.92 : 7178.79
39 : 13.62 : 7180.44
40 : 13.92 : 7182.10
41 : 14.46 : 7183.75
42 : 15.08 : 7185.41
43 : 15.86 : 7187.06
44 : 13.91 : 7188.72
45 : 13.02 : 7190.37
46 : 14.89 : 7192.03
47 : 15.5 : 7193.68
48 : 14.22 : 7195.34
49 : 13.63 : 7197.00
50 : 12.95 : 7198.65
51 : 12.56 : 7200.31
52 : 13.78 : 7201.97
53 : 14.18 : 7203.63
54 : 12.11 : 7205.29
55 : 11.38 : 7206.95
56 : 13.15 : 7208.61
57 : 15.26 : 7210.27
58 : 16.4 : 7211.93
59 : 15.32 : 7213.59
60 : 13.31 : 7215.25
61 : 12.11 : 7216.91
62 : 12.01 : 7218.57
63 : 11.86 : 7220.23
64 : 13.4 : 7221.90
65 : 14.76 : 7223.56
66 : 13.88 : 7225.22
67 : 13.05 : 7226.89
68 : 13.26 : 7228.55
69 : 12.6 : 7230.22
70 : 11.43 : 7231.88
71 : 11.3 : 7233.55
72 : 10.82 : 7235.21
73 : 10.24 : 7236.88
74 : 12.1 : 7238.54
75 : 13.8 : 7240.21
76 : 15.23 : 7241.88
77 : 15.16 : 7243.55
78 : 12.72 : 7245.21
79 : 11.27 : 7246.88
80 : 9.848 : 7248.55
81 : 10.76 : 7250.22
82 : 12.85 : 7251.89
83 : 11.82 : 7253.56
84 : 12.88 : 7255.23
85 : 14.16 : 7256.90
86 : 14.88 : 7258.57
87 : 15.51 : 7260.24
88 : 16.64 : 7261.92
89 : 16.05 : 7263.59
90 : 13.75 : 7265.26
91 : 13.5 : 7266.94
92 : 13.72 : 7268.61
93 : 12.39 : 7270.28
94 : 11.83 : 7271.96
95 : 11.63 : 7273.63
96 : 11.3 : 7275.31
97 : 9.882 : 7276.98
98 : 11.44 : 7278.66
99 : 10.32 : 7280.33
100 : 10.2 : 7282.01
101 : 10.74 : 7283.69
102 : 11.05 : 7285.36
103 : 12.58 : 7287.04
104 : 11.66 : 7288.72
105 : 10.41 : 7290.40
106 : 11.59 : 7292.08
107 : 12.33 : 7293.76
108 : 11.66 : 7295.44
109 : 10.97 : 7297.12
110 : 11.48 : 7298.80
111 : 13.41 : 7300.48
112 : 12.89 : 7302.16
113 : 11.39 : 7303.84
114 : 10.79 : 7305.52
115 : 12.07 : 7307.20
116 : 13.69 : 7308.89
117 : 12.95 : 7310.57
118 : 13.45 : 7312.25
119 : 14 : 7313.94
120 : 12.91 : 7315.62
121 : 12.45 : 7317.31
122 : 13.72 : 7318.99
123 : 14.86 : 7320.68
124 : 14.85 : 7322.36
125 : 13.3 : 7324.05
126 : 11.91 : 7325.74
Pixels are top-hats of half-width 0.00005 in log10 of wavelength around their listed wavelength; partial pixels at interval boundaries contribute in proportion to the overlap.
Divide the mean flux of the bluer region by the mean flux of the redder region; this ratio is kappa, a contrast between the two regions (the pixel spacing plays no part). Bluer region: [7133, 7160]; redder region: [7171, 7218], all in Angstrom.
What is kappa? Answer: 0.95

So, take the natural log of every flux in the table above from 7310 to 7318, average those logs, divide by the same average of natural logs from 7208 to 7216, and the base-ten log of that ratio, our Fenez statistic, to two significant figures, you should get -0.018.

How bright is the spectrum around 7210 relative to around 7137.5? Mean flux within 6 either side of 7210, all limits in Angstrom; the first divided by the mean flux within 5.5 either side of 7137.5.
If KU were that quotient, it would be 1.15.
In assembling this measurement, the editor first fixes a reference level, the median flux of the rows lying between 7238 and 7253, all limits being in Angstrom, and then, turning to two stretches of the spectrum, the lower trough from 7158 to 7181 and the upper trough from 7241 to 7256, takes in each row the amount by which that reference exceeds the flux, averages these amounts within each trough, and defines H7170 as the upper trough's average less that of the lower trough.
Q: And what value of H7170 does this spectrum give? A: -0.02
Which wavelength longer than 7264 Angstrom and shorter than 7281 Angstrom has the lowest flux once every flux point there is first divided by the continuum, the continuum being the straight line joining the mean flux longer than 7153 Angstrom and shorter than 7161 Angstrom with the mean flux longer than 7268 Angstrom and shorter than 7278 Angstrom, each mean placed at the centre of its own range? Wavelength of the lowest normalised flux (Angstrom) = 7276.98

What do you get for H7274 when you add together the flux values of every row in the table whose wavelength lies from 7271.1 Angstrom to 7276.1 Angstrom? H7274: 35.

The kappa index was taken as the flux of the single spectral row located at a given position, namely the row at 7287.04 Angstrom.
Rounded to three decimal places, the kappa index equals 12.580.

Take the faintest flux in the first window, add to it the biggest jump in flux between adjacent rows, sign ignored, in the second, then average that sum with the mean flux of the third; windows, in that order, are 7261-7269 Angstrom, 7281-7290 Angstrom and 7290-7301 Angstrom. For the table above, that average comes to 13.4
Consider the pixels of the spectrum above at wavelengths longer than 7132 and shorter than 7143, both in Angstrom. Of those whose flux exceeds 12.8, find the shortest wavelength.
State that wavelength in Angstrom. 7132.66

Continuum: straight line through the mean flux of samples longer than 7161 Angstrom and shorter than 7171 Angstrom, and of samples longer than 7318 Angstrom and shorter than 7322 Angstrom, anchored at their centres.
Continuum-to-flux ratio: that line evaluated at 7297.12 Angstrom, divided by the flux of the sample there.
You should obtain 1.28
